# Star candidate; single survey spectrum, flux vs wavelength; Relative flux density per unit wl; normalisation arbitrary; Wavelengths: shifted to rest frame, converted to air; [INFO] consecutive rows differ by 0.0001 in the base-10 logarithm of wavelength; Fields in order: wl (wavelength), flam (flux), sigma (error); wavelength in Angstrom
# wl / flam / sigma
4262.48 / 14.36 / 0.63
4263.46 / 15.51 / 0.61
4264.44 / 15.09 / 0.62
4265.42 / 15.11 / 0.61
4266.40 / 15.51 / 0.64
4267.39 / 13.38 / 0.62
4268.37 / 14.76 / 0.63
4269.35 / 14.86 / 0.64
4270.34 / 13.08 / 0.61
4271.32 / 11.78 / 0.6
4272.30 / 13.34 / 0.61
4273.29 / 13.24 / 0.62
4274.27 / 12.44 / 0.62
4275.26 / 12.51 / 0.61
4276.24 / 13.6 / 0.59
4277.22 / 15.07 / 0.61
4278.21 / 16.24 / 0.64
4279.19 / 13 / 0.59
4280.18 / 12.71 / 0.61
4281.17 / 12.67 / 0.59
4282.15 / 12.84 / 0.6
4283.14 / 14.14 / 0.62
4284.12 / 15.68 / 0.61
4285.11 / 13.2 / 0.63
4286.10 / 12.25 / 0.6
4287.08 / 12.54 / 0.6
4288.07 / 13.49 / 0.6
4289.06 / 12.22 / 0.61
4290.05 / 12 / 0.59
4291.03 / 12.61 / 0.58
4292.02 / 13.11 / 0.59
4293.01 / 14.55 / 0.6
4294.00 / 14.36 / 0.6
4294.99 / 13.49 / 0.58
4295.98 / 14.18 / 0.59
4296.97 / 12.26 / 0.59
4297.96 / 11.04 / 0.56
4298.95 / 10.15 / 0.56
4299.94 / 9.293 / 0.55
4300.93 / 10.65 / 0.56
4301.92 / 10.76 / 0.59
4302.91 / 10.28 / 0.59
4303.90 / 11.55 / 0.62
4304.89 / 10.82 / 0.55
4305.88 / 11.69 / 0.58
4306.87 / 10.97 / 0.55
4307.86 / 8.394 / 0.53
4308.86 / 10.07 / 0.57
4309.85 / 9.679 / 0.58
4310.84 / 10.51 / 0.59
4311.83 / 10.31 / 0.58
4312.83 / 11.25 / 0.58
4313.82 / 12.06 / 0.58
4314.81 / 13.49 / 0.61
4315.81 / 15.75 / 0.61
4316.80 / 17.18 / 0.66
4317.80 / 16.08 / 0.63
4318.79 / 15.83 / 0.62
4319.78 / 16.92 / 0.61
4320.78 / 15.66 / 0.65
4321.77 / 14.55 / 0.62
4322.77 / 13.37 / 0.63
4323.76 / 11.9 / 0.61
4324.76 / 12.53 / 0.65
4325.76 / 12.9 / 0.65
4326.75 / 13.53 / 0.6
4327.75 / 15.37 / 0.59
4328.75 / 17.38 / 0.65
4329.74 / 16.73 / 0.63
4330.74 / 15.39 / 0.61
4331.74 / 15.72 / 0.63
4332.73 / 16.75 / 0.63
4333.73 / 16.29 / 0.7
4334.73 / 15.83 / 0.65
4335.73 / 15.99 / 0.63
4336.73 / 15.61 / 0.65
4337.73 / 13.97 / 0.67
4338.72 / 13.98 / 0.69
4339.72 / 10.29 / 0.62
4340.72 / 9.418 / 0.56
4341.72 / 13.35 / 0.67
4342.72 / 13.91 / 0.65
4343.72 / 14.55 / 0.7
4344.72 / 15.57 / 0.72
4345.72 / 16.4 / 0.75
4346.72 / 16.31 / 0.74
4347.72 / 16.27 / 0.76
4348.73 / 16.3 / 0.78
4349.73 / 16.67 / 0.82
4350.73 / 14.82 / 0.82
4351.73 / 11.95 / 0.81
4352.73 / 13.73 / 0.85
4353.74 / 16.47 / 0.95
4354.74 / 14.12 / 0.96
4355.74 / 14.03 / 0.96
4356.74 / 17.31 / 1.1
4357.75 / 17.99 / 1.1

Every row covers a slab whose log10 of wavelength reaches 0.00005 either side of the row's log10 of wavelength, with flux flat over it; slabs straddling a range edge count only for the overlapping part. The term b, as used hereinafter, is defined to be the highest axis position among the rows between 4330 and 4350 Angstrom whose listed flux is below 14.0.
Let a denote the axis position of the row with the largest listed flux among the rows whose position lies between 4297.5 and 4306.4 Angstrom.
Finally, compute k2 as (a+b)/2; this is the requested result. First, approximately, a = 4305.88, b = 4342.72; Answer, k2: 4324.3 Angstrom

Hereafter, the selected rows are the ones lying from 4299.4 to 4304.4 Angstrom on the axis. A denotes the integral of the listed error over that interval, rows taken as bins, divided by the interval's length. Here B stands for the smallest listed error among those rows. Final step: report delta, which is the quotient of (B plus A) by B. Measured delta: 2.06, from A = 0.582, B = 0.550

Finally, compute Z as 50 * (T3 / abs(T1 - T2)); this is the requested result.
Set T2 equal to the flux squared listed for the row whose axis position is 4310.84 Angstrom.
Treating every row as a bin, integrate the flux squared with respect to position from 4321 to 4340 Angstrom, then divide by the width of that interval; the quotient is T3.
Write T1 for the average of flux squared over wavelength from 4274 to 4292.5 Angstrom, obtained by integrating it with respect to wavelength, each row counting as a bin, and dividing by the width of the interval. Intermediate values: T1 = 178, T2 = 110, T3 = 219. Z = 162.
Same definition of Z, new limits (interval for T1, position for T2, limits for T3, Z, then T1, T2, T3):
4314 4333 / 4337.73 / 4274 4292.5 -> 264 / 229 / 195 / 178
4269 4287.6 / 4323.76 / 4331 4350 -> 283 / 181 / 142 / 226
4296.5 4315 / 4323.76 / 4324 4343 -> 430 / 117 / 142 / 213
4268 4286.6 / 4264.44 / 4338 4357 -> 249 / 185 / 228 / 213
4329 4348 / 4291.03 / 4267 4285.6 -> 141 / 225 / 159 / 187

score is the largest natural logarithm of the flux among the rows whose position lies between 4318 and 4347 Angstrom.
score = 2.86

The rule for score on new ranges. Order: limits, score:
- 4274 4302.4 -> 2.79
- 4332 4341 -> 2.82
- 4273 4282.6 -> 2.79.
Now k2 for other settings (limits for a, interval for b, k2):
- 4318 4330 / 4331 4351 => 4335.7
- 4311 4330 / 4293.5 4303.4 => 4315.8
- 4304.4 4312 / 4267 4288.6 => 4297.0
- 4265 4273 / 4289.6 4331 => 4296.6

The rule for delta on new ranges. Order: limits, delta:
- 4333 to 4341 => 2.16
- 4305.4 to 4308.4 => 2.04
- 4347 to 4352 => 2.05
